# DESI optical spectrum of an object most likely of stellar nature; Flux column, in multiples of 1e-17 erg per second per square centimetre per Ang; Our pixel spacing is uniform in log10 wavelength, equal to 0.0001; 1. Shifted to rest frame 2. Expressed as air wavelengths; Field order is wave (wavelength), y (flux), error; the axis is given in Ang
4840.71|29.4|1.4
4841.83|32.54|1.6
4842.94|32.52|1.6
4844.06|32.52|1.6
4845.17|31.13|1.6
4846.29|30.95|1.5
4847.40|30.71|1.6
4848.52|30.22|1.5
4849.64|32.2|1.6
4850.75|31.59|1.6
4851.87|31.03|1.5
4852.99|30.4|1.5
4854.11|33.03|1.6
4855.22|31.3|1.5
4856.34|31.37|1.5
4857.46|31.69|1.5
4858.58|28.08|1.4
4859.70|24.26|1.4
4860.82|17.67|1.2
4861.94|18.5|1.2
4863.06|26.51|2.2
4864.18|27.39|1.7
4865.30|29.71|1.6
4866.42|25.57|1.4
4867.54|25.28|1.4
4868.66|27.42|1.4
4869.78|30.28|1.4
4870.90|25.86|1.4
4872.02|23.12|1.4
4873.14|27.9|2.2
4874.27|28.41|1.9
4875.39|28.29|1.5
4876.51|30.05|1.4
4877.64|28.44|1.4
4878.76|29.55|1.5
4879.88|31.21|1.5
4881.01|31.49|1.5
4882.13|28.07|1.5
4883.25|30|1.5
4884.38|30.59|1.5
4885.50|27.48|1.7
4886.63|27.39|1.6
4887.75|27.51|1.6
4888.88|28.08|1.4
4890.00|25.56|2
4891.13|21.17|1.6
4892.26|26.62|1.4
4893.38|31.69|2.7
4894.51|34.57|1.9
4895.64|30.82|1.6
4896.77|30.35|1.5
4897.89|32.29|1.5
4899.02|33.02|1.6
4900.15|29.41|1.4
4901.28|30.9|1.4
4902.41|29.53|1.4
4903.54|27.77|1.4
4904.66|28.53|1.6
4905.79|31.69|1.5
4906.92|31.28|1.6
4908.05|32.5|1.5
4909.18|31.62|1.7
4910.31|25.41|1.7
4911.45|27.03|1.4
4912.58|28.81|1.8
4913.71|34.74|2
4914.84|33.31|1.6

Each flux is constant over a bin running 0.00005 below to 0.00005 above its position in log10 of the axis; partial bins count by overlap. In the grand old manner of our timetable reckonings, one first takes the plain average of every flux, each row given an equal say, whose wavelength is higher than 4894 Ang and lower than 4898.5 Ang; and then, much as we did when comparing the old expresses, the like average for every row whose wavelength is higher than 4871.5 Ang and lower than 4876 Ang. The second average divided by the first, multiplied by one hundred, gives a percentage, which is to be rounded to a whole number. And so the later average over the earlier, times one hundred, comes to 84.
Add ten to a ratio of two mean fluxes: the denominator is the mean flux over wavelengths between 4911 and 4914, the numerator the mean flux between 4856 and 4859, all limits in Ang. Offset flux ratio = 11.0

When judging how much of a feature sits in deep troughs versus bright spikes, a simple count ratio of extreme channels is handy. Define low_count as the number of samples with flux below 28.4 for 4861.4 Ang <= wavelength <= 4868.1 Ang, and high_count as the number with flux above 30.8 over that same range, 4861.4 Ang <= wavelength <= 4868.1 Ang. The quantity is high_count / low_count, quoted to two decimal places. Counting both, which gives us 0.00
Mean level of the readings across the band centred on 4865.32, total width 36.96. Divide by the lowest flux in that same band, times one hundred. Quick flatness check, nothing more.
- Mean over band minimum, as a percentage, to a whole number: 161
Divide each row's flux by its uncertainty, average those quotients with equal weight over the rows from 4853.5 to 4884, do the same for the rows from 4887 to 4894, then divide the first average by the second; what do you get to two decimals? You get 1.18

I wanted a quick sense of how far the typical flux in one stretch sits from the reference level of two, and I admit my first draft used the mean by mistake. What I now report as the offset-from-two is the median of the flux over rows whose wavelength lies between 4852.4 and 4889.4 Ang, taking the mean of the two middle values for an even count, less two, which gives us 26.1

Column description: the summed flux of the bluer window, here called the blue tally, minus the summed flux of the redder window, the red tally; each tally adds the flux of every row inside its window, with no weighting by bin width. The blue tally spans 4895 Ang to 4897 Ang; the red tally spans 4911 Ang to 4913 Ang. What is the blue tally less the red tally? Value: 5.3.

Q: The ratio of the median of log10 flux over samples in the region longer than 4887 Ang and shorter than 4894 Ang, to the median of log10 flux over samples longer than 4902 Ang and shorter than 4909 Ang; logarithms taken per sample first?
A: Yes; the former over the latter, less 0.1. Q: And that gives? 0.866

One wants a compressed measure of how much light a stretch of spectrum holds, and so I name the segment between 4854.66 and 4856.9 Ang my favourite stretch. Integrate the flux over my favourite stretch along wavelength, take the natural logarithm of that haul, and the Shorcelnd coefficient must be 4.25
